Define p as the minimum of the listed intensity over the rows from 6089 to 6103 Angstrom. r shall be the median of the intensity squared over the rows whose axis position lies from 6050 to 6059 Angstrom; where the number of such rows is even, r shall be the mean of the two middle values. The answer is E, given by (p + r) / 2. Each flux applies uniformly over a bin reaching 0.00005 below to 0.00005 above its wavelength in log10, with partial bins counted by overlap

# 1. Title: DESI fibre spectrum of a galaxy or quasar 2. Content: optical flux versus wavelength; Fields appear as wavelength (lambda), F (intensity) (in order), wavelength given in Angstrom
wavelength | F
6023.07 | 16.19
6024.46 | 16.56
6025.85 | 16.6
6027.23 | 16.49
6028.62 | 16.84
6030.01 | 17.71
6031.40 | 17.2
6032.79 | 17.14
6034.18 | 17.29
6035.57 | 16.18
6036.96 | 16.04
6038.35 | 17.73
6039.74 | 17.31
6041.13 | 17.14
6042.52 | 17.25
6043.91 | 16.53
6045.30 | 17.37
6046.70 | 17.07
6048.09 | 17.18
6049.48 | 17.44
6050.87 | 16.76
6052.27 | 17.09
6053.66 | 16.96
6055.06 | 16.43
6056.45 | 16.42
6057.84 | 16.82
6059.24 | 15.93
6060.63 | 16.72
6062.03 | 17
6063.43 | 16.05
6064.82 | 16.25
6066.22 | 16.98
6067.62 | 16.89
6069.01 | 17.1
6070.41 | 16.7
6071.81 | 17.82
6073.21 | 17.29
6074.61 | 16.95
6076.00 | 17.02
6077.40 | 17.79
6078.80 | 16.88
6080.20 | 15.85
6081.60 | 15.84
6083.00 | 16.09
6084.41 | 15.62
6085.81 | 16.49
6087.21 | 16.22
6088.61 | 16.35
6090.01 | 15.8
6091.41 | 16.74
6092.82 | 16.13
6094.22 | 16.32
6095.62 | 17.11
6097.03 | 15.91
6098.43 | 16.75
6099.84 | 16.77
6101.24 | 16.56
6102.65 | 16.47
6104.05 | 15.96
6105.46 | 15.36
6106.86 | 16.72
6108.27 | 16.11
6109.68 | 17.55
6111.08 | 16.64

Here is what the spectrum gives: 149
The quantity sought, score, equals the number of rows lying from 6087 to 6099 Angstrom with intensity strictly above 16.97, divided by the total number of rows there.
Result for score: 0.1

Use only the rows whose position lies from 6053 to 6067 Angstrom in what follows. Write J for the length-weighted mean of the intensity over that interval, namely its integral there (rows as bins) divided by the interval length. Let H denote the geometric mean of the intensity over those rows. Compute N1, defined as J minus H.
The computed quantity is -0.001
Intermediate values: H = 16.6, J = 16.55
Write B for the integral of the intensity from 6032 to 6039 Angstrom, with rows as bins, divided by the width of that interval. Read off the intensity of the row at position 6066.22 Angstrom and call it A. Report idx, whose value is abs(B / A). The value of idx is 0.99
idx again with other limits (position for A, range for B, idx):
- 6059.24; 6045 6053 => 1.08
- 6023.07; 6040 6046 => 1.06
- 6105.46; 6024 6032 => 1.10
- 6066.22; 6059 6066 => 0.97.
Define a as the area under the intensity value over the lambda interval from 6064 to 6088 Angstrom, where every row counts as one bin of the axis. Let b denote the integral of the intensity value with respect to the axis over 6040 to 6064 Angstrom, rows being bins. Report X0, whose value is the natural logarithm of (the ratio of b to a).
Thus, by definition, 0.009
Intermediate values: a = 400.6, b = 404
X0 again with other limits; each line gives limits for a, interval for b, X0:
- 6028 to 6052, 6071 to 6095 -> -0.031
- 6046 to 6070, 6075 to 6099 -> -0.021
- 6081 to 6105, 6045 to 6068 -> -0.014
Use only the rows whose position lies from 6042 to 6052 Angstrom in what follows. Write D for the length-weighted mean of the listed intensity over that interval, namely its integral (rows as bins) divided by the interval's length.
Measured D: 17.1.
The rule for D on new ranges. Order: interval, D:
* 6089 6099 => 16.4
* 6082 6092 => 16.2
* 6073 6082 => 16.8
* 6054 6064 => 16.5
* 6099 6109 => 16.3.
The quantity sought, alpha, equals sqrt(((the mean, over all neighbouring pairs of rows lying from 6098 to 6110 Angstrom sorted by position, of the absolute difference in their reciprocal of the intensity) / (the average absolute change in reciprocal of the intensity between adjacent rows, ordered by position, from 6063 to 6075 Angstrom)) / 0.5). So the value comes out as 1.7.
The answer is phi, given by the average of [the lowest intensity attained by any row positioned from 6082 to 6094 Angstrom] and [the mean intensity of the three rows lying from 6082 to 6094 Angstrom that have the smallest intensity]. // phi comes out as 15.7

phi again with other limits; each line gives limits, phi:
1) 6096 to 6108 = 15.6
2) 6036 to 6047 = 16.3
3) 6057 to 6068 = 16.0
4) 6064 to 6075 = 16.4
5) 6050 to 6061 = 16.1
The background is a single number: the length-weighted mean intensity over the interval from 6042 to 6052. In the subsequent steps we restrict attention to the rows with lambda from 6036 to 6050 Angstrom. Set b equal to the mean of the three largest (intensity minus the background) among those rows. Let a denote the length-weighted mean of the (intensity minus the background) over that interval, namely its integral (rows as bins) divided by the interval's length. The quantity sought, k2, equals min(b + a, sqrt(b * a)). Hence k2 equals 0.1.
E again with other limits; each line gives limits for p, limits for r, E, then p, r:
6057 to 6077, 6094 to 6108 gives 144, 15.93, 273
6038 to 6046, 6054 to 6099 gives 146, 16.53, 275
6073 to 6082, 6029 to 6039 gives 156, 15.84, 296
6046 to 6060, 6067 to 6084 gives 151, 15.93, 286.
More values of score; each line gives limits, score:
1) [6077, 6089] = 0.1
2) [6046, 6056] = 0.6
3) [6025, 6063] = 0.5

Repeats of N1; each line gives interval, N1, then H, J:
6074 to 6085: 0.019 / 16.5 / 16.51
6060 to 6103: 0.006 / 16.6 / 16.59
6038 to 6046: -0.014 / 17.2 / 17.20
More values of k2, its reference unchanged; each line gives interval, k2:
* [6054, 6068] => -0.6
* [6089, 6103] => -0.8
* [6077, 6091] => -0.8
